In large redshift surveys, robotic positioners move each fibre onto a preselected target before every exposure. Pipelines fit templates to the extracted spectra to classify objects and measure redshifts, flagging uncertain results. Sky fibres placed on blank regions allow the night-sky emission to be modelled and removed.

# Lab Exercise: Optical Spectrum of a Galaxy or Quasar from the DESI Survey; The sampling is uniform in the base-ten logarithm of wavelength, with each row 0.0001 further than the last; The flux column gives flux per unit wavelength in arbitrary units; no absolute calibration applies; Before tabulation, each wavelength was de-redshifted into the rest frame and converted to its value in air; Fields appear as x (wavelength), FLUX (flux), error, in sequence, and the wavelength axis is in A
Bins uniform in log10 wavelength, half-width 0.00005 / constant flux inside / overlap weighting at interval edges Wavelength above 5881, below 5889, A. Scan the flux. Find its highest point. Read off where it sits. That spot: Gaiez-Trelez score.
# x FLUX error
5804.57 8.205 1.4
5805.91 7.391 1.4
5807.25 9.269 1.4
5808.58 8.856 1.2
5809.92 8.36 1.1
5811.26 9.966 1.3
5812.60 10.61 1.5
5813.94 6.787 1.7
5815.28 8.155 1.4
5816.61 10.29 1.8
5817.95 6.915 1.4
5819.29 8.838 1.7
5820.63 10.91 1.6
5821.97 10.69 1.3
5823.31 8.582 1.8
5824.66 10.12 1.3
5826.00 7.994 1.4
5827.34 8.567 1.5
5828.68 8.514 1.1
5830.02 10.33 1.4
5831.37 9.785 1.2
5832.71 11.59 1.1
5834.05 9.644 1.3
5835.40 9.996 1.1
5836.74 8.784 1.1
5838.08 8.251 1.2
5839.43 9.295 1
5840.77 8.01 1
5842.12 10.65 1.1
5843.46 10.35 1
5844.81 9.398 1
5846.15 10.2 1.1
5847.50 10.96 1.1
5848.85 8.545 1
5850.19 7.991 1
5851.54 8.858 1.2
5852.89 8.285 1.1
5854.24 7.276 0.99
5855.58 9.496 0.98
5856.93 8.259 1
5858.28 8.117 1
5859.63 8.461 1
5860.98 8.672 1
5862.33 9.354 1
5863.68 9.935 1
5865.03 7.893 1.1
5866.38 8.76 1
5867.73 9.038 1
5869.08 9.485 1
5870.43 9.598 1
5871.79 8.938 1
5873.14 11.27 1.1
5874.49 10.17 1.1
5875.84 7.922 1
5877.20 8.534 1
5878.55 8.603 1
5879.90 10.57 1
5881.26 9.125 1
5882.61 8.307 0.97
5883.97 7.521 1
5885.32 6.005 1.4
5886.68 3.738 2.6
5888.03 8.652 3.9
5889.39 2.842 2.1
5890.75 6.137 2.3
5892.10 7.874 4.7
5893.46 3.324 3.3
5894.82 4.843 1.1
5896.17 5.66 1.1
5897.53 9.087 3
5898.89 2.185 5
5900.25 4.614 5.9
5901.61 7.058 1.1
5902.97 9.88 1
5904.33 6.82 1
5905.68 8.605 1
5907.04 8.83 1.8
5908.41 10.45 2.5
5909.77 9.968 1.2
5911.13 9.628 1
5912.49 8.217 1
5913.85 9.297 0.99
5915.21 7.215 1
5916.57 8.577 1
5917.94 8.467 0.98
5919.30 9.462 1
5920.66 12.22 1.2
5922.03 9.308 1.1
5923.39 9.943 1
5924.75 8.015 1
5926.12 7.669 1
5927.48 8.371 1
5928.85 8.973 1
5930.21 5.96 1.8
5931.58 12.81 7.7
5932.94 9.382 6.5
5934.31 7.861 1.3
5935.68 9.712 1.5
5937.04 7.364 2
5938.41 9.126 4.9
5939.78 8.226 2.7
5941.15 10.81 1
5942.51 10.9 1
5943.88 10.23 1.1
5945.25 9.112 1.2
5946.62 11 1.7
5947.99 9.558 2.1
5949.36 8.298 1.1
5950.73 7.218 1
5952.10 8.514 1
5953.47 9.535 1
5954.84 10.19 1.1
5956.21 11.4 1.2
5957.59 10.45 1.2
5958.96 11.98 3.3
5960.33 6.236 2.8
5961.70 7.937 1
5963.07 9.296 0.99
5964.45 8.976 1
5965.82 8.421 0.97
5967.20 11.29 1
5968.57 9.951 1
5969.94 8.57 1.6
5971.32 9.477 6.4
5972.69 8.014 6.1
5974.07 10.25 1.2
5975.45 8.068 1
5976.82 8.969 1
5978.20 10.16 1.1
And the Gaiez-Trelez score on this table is 5881.26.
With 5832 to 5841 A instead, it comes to 5832.71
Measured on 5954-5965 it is 5958.96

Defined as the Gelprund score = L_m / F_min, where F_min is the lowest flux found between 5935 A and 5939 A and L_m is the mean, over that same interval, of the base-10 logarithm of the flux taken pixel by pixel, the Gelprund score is 0.127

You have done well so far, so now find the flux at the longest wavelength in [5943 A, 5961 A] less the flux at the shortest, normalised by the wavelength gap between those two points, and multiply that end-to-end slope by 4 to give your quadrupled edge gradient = -1.0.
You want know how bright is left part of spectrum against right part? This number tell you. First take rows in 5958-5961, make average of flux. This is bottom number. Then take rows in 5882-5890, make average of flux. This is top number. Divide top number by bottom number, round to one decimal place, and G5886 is 0.7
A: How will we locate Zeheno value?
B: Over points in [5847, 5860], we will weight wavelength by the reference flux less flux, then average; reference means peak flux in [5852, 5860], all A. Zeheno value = 5855.4 A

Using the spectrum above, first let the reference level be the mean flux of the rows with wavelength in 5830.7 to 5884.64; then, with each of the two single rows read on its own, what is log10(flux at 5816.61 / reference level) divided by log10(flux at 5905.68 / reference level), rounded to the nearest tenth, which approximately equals -1.9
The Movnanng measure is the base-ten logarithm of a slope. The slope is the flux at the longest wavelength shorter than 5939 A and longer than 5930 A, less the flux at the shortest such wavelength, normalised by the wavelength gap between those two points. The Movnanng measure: -0.41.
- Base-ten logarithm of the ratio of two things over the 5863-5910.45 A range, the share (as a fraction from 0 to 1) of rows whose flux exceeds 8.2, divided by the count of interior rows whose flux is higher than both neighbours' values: -1.1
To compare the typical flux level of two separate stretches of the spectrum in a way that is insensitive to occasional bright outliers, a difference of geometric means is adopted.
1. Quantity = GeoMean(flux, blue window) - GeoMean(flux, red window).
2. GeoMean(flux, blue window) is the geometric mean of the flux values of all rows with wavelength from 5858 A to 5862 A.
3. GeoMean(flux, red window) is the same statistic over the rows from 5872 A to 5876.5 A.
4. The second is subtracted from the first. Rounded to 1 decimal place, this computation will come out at -1.3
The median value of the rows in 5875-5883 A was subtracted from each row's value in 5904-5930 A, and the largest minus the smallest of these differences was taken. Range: 5.4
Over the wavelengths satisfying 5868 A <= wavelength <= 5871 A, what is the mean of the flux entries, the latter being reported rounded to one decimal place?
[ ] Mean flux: 9.5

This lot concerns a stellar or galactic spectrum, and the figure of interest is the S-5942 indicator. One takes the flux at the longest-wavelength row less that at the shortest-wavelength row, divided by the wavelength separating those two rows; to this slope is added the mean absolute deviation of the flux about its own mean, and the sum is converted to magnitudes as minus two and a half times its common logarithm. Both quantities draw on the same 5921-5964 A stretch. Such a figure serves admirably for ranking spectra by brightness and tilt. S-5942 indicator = -0.23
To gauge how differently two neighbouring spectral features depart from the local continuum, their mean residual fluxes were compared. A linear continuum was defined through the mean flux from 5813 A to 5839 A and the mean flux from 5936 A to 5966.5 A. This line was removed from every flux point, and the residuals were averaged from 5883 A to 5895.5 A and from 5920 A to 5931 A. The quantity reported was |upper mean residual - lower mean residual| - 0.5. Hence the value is 2.6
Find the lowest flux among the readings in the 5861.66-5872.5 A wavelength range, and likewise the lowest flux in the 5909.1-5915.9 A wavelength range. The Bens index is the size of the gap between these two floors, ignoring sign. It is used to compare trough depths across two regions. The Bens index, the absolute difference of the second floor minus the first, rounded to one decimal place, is 0.7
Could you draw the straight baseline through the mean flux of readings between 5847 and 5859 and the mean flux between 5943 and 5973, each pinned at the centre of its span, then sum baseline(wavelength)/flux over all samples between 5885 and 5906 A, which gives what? 28.2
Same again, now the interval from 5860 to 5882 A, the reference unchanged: 15.3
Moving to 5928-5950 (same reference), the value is 16.3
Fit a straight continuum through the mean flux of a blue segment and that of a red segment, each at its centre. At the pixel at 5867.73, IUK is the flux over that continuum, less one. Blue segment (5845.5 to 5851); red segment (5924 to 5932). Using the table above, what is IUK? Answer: -0.02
